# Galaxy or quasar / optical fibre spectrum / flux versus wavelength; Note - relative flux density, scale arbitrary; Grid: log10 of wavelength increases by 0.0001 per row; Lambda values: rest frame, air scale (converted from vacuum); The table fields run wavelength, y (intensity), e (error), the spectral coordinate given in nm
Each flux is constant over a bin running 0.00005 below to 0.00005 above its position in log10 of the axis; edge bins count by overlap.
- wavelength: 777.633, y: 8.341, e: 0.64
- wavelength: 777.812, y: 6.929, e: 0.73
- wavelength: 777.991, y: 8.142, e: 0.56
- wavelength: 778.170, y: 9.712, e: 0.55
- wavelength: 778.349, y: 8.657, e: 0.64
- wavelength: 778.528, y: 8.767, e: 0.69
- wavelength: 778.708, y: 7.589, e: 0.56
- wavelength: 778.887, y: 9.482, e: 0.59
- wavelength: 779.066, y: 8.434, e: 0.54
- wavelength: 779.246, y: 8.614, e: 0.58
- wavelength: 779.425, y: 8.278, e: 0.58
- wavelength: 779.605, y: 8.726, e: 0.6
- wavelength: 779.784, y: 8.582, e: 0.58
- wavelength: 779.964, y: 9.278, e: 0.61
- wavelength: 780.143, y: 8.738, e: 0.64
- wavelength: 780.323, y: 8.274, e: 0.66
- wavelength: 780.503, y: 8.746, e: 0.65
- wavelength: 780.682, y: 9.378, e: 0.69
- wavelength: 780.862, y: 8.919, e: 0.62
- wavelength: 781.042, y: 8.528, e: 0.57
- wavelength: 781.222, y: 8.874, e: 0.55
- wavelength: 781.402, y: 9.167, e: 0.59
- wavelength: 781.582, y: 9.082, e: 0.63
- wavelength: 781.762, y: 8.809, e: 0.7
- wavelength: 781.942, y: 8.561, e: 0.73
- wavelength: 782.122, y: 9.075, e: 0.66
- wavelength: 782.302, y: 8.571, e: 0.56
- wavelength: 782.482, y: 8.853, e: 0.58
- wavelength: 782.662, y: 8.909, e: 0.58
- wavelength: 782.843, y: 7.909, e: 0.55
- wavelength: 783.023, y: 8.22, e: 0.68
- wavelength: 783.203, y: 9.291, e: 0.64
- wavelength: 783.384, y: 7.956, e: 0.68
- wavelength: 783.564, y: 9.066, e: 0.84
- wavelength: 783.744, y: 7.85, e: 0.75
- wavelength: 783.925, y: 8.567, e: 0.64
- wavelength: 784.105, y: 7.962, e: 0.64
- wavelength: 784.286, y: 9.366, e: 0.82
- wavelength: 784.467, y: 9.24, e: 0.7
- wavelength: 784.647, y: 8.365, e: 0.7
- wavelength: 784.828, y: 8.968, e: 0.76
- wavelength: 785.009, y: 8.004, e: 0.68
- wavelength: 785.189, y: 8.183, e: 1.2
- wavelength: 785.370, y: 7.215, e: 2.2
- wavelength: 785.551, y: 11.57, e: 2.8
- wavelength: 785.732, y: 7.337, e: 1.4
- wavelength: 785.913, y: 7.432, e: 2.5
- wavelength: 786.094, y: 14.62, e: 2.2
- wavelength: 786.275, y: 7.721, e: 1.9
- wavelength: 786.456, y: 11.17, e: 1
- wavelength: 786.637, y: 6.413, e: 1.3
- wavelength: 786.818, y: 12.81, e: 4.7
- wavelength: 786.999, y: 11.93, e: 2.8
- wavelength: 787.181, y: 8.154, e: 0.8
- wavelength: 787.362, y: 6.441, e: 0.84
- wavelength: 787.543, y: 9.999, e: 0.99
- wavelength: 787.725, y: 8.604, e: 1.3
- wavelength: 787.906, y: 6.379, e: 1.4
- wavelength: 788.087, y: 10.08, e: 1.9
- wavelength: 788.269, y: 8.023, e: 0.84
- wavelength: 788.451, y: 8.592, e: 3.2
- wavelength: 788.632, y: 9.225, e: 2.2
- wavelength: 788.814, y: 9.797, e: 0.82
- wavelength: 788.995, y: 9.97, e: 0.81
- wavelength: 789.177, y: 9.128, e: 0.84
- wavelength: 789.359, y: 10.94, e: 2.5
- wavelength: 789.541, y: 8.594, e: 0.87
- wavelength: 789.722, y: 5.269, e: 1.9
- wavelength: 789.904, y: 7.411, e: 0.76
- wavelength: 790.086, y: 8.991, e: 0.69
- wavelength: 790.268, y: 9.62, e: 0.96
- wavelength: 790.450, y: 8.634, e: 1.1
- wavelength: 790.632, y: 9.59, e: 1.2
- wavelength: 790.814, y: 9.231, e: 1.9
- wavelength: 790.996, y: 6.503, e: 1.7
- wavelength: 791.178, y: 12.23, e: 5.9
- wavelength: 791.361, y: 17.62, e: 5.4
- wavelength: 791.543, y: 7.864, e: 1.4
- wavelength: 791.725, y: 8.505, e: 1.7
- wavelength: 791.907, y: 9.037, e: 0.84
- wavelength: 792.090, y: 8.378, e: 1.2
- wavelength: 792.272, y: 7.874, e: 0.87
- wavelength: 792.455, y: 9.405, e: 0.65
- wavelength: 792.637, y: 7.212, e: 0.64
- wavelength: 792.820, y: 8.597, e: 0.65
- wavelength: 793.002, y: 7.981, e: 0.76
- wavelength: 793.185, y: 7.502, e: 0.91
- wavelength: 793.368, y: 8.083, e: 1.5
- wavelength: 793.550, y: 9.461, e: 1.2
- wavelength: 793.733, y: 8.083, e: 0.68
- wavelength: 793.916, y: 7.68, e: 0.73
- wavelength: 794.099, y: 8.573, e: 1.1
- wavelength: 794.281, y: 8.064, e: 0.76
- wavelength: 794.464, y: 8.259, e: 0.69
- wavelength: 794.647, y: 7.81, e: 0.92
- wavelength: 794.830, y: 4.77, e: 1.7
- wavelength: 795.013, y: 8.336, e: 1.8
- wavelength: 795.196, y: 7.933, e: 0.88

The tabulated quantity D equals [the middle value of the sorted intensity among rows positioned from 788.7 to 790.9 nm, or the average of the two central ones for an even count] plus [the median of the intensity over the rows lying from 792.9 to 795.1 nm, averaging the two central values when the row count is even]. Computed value 17.3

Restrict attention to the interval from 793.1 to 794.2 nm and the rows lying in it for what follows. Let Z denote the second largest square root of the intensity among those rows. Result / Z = 2.93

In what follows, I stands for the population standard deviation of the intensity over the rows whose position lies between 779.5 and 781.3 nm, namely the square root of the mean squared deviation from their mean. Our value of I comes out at 0.3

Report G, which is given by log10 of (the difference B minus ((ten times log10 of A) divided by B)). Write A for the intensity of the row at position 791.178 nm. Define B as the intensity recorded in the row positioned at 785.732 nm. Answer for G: 0.77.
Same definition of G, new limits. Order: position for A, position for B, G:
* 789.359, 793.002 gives 0.82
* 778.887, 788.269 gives 0.83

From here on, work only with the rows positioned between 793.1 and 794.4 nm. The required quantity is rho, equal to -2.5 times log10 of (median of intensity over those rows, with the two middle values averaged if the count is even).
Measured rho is -2.27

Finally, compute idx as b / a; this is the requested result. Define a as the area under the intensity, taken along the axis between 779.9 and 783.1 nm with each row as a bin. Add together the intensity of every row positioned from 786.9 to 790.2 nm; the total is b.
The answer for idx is 5.61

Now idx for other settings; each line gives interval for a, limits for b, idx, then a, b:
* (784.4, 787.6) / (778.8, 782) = 5.39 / 29.4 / 158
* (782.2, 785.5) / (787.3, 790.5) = 5.54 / 28.1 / 156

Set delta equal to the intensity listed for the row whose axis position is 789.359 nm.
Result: 10.94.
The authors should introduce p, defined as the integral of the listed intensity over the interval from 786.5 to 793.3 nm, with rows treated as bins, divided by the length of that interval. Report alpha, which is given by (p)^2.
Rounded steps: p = 9.00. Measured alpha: 81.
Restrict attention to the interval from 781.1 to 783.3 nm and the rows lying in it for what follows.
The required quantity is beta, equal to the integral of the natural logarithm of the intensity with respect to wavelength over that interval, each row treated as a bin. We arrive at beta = 4.77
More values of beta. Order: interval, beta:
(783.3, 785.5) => 4.69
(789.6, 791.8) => 4.81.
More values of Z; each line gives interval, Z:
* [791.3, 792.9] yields 3.07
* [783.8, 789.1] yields 3.58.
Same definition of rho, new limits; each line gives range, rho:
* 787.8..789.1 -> -2.41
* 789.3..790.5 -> -2.34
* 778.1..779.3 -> -2.34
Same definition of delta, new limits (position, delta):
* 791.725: 8.505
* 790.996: 6.503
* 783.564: 9.066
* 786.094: 14.62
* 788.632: 9.225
